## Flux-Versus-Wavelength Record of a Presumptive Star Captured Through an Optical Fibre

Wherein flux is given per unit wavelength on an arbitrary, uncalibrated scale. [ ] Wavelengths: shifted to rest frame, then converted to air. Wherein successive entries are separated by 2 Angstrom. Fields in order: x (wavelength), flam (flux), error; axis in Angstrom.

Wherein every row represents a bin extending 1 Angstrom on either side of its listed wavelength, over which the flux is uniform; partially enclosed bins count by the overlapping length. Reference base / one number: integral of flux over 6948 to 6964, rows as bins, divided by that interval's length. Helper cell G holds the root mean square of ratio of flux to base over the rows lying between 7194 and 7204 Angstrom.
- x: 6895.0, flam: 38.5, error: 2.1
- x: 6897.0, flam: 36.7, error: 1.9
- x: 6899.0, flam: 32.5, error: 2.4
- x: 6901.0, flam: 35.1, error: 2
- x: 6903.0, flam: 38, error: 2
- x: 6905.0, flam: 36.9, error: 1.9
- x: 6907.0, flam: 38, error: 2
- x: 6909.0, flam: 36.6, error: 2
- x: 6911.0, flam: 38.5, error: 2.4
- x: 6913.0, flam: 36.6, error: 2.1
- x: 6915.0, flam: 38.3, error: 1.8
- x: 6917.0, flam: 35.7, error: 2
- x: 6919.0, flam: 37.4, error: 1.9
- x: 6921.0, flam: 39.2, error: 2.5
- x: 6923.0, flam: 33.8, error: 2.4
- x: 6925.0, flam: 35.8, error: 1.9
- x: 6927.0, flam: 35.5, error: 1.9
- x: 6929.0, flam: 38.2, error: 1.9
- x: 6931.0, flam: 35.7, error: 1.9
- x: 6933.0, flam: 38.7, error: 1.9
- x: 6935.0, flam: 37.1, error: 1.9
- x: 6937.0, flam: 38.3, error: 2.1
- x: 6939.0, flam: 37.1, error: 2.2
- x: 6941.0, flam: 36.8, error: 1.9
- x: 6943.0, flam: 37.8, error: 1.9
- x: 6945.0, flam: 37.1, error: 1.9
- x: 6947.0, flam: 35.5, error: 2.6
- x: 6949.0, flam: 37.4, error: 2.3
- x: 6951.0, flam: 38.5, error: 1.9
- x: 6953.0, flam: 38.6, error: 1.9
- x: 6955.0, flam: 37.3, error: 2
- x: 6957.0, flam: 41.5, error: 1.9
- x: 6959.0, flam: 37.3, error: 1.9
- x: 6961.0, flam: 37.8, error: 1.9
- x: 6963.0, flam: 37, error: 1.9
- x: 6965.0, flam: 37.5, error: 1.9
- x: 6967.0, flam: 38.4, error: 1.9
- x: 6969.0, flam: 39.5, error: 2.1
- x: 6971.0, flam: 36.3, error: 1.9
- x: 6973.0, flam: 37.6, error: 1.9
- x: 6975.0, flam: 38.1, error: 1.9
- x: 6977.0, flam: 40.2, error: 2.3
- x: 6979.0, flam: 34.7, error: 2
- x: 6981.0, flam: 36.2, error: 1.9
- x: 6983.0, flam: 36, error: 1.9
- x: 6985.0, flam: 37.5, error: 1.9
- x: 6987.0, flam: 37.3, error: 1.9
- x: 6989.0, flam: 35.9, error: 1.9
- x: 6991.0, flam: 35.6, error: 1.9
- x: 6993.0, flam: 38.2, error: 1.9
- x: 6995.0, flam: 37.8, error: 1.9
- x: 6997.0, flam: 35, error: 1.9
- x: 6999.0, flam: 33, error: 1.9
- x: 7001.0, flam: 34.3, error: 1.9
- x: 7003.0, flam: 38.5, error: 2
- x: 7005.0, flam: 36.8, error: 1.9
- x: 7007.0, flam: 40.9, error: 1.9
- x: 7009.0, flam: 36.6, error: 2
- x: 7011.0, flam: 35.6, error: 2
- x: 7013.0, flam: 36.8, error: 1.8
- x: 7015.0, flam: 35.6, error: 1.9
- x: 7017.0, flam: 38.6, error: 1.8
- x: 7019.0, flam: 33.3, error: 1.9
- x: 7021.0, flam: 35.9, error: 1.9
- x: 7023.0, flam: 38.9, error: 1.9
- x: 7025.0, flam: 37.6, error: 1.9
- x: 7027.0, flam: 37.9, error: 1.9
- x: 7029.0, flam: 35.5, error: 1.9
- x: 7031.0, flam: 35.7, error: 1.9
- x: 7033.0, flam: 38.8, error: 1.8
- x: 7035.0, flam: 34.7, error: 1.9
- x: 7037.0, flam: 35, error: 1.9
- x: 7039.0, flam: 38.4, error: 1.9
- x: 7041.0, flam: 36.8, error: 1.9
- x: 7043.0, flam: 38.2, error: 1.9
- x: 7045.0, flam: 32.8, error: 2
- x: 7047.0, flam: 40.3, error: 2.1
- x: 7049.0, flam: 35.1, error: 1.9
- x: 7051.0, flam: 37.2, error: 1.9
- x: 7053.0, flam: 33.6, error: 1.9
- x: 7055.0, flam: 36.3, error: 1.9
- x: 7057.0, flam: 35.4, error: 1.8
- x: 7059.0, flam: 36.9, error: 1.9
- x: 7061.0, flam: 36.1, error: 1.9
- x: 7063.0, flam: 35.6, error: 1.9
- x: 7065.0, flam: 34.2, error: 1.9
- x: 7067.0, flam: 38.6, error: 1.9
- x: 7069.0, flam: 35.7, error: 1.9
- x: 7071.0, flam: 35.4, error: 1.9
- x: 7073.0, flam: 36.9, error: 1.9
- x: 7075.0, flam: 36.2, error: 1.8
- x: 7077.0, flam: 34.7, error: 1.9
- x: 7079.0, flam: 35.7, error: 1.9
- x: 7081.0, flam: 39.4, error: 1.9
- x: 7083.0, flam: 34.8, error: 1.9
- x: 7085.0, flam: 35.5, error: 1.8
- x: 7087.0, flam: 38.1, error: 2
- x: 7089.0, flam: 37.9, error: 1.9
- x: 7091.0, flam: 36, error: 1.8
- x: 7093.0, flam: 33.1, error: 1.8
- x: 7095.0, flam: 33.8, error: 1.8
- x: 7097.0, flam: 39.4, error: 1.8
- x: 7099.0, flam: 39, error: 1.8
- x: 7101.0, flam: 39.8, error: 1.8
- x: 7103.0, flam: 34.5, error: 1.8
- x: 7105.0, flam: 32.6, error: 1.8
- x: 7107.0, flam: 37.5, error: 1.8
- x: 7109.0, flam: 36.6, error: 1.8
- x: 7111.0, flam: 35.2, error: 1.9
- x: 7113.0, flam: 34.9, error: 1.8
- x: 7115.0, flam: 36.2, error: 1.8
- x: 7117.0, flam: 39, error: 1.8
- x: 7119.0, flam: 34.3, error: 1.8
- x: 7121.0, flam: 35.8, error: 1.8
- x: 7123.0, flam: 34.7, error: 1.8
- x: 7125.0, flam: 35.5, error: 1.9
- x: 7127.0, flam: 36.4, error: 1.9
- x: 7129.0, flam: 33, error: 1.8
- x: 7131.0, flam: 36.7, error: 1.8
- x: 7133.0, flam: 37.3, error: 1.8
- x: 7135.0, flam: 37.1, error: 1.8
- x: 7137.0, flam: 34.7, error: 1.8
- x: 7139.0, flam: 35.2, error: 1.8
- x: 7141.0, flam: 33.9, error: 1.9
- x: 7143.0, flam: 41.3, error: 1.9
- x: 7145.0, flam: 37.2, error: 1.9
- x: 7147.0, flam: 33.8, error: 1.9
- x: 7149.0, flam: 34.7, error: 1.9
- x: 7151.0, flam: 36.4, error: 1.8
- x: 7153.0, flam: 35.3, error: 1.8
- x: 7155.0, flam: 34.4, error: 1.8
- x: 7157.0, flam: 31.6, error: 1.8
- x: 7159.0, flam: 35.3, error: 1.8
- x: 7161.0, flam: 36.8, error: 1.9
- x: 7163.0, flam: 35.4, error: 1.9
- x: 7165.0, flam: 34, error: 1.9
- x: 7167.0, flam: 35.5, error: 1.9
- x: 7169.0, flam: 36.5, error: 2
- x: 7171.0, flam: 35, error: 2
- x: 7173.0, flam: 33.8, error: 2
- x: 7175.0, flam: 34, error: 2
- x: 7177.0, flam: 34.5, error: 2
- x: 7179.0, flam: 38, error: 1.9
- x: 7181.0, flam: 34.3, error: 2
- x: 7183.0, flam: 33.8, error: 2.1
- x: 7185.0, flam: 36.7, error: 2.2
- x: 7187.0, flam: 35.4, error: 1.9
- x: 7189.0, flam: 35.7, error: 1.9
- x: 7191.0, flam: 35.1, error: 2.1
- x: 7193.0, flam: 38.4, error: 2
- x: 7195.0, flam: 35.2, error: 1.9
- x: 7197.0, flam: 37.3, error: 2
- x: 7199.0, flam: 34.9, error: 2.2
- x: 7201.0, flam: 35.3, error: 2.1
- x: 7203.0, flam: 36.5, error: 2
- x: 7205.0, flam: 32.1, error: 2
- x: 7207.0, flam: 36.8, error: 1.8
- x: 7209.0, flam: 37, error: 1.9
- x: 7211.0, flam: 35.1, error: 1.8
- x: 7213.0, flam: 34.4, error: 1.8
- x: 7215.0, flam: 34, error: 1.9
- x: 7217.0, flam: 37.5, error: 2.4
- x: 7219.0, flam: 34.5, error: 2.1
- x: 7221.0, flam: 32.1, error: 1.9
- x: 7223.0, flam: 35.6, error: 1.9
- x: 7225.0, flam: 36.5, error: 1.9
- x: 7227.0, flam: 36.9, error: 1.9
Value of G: 0.939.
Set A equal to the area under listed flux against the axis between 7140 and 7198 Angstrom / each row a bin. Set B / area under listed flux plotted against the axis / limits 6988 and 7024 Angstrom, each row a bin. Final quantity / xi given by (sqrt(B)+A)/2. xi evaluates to 1047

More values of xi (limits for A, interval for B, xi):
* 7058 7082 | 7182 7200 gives 448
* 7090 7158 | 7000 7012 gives 1227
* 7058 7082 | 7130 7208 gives 462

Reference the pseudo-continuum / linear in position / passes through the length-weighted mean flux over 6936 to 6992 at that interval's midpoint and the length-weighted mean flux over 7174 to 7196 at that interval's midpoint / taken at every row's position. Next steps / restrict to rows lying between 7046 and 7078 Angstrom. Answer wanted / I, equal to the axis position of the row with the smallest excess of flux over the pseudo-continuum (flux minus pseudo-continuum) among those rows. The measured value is 7053.0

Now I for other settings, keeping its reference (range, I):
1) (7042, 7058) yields 7045.0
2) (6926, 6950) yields 6927.0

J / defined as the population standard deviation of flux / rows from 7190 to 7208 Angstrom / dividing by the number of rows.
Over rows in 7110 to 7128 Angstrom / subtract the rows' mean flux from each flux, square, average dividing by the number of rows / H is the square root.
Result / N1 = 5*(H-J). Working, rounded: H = 1.31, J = 1.7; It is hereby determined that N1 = -2.0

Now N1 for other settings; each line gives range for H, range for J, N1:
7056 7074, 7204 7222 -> -3.5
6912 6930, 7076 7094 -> -1.3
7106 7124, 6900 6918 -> 1.4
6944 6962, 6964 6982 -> -0.4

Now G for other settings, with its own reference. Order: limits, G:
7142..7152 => 0.963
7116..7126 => 0.940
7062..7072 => 0.941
